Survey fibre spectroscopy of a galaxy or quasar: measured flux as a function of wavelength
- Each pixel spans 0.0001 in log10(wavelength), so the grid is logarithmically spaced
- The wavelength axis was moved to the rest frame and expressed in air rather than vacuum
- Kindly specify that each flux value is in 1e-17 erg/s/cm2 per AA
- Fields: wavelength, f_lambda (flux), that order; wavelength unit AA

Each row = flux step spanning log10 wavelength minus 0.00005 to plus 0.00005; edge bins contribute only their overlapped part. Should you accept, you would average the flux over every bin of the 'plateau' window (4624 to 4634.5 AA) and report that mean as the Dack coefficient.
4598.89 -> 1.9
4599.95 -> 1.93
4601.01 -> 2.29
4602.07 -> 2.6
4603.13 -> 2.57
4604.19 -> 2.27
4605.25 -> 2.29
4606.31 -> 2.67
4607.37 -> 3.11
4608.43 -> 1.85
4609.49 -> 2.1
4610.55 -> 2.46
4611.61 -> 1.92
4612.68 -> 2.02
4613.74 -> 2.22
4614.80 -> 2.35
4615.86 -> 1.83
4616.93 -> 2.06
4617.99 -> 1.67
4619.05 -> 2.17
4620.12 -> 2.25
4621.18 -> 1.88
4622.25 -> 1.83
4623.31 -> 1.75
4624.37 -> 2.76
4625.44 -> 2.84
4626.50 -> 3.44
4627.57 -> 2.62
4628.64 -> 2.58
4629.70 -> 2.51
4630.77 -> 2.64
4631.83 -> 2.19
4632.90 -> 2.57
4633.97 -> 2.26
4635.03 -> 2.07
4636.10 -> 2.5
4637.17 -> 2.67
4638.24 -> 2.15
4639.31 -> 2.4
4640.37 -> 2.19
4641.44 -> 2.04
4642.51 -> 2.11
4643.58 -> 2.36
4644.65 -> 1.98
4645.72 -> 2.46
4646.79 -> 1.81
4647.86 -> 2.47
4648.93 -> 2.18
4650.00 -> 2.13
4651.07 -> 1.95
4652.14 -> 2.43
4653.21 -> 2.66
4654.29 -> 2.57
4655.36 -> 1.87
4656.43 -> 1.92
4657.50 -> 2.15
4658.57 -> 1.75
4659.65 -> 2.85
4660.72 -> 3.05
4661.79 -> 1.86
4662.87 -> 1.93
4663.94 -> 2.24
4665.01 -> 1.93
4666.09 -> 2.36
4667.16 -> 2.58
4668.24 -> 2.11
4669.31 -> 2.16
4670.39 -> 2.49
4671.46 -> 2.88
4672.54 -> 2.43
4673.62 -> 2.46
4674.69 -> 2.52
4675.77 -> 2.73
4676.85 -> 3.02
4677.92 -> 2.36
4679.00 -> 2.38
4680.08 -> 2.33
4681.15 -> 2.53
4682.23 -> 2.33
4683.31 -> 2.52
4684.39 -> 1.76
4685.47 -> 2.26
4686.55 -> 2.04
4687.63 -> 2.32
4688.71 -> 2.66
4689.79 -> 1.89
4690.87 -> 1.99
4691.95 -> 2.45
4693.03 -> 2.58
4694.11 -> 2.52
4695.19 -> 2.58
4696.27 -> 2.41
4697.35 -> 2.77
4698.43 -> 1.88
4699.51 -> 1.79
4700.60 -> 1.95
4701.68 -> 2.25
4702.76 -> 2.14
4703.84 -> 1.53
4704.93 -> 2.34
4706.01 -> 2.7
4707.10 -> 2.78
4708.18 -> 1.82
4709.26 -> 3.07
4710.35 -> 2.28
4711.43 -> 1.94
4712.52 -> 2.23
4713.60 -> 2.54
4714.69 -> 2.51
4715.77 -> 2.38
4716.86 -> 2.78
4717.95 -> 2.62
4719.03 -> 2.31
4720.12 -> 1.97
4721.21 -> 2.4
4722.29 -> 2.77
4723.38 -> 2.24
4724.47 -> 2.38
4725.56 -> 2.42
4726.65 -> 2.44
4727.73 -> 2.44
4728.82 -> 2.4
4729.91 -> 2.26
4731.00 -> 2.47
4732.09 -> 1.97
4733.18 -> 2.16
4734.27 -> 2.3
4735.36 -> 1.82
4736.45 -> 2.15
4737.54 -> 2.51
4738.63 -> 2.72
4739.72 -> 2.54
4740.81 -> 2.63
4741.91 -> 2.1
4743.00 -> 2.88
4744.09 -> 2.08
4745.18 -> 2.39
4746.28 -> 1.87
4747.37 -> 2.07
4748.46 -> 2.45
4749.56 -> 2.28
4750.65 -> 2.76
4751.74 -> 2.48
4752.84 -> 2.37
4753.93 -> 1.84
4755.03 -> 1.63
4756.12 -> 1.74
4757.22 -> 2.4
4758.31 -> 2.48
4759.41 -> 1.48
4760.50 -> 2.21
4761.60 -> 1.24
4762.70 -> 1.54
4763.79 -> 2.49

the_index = 2.64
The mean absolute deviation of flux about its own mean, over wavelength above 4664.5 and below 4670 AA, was 0.19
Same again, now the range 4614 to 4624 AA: 0.21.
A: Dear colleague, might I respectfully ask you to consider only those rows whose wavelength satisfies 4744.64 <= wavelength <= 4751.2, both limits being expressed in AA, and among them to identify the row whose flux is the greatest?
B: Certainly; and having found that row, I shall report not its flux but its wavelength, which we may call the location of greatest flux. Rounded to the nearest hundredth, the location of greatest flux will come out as 4750.65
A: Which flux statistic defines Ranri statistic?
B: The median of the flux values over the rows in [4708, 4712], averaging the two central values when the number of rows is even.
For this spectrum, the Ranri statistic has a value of 2.11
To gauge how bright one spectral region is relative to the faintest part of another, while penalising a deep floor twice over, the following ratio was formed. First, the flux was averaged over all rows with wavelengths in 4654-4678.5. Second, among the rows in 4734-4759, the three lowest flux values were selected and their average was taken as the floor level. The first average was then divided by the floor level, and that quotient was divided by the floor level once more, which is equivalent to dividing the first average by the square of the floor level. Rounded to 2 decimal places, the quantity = 0.79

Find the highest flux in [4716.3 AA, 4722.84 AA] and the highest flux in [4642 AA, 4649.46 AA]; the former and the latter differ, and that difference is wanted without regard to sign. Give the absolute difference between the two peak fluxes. 0.31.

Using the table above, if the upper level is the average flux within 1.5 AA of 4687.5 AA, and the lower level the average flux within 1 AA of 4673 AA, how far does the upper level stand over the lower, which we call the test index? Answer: -0.1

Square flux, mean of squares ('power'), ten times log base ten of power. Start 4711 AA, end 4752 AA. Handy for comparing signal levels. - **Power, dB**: 7.51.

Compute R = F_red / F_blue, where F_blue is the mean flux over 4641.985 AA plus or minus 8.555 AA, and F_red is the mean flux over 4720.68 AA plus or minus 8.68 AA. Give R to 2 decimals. 1.09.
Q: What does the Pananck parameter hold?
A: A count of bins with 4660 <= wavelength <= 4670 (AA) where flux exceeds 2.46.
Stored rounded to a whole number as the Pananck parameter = 2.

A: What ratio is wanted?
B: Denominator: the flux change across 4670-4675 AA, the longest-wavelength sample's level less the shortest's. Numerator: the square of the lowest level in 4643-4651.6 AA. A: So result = 109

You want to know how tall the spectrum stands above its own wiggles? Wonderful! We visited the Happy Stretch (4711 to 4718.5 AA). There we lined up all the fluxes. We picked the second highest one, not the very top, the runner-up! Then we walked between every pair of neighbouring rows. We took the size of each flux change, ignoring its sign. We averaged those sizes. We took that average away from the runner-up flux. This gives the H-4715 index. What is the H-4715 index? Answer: 2.40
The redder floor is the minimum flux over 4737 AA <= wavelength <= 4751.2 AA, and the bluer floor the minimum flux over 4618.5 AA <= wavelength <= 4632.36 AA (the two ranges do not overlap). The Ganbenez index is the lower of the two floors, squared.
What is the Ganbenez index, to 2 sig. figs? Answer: 3.1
